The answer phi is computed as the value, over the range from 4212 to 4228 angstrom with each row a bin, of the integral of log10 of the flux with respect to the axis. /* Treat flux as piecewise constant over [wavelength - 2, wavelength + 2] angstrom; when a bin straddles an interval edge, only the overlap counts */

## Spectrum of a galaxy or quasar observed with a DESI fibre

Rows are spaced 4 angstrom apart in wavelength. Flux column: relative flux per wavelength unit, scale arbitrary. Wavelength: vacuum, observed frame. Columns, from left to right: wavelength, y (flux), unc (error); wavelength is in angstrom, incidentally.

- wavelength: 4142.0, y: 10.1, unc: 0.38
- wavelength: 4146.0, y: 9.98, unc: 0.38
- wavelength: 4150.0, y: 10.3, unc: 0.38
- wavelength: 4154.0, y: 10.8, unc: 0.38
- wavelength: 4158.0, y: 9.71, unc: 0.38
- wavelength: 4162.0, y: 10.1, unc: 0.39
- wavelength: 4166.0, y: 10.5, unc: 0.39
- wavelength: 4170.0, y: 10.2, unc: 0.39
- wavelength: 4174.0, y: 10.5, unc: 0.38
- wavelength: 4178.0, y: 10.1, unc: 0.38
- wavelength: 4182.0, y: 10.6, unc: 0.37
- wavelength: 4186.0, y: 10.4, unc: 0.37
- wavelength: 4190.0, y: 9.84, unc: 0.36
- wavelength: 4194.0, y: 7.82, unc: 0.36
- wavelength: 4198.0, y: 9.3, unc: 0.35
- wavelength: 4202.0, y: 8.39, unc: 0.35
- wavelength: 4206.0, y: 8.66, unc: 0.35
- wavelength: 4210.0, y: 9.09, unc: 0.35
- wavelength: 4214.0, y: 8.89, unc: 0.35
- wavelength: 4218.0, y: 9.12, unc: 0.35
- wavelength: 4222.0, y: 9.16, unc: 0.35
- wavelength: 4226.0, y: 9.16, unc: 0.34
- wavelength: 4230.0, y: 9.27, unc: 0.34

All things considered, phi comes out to 15.3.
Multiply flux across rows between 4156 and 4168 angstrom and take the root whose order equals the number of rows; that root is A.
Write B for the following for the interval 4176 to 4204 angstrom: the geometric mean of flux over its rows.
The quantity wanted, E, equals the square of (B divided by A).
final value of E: 0.87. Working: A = 10.1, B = 9.4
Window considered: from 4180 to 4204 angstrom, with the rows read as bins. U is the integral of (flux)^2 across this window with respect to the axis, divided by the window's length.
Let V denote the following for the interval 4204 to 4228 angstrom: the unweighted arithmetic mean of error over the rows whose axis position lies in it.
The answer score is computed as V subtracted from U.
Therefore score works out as 89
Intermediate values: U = 89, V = 0.348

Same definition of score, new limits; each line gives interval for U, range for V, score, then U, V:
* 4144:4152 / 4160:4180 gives 102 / 103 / 0.386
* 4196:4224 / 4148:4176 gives 80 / 80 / 0.384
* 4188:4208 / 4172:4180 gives 78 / 78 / 0.380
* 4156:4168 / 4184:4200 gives 102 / 102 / 0.360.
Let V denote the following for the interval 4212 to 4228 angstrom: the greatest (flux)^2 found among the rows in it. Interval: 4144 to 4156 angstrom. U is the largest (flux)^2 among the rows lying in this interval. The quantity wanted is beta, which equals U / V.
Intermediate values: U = 117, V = 84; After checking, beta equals 1.39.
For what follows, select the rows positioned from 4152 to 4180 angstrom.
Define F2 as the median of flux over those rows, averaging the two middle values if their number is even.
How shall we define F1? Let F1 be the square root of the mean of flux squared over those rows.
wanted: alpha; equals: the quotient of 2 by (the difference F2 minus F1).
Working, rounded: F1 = 10.3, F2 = 10.2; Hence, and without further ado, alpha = -26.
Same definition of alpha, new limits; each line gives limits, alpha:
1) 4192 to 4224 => 11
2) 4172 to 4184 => 20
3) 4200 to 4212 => -34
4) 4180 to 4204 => 16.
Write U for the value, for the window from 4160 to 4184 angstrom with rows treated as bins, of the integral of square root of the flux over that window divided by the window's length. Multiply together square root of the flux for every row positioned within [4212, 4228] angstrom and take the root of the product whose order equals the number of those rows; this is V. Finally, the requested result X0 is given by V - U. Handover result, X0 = -0.20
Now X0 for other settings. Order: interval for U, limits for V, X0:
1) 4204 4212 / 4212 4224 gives 0.03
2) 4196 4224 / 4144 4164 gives 0.20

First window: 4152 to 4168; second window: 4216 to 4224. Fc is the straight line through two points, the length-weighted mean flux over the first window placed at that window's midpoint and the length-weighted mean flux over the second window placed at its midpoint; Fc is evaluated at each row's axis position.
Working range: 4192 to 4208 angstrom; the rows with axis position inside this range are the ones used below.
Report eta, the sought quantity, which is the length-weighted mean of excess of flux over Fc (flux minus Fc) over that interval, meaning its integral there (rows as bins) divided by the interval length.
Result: -0.98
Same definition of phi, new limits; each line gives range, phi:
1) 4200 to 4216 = 15.1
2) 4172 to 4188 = 16.3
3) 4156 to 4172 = 16.1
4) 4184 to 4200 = 15.5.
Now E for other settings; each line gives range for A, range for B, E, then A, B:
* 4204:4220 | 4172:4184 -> 1.35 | 8.9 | 10.4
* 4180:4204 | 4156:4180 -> 1.19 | 9.3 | 10.2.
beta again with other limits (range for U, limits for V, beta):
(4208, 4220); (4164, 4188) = 0.74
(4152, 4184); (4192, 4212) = 1.35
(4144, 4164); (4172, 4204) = 1.04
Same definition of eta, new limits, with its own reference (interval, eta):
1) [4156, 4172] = -0.07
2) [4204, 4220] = -0.35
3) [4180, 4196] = -0.08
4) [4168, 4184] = 0.38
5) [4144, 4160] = -0.23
